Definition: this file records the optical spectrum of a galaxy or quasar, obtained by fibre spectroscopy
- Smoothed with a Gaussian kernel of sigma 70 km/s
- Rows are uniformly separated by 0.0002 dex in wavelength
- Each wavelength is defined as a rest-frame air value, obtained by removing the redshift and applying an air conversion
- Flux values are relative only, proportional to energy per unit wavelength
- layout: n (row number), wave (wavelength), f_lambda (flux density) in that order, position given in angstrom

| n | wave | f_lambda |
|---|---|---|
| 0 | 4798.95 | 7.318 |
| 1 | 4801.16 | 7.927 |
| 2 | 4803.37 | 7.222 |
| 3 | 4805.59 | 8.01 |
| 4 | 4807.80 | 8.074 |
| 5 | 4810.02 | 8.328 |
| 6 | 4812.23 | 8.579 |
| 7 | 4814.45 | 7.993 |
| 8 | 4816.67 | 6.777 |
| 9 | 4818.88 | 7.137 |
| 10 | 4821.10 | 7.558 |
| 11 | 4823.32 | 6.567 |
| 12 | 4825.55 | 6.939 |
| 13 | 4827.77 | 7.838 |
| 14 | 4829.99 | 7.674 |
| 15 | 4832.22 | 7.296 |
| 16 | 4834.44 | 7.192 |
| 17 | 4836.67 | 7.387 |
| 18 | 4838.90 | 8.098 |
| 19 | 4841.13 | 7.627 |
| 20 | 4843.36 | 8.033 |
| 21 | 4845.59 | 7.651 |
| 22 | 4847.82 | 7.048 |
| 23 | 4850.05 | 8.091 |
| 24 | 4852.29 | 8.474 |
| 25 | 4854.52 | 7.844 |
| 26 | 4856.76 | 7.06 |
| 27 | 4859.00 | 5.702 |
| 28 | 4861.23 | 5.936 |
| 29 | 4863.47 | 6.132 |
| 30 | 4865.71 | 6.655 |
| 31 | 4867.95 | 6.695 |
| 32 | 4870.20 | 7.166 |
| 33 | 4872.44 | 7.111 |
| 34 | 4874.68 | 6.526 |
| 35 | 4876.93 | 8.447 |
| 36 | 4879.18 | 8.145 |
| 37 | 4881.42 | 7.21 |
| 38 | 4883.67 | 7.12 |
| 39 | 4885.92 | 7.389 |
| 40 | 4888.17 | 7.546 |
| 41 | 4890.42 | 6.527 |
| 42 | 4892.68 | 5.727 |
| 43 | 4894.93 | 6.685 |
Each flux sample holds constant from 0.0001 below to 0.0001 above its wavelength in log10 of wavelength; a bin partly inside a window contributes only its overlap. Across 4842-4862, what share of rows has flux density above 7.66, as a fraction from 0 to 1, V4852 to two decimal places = 0.44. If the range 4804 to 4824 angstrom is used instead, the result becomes 0.56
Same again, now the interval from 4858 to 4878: 0.11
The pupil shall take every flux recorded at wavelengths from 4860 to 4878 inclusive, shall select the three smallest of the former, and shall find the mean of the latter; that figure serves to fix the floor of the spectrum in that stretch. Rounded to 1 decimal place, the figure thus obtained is 6.2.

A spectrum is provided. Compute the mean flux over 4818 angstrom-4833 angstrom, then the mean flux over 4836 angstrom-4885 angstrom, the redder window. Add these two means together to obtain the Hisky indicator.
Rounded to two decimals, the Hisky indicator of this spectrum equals 14.57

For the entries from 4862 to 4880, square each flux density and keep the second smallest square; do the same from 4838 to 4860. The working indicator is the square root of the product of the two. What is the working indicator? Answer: 46.0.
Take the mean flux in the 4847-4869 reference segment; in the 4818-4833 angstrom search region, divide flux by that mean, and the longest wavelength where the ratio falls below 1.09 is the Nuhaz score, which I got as 4832.22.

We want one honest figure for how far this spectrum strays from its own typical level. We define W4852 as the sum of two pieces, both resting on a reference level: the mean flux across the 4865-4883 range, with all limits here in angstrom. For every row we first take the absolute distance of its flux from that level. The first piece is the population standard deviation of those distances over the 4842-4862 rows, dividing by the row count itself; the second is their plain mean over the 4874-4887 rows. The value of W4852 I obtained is 1.0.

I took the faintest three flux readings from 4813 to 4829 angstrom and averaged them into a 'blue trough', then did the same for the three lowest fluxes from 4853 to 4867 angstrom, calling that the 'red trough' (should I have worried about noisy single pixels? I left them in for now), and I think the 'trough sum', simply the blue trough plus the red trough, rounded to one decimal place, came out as 12.7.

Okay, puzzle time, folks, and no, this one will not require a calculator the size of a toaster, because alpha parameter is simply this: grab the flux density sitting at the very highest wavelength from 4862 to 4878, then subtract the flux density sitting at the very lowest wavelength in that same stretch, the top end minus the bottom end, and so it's 2.3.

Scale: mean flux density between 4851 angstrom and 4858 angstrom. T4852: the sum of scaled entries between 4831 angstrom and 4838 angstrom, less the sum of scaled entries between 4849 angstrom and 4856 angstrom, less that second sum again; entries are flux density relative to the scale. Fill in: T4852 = -3.5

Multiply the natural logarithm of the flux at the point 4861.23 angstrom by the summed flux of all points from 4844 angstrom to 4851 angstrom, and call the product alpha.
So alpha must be 41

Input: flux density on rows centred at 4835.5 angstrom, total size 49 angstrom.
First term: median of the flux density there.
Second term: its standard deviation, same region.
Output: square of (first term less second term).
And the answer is 48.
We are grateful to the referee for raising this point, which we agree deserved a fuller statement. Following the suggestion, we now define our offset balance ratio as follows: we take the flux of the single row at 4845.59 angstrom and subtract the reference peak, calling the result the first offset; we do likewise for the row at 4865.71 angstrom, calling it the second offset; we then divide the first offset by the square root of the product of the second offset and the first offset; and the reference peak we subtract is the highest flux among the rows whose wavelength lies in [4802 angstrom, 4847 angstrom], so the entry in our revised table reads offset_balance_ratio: -0.69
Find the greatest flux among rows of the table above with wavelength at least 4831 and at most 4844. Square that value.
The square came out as 66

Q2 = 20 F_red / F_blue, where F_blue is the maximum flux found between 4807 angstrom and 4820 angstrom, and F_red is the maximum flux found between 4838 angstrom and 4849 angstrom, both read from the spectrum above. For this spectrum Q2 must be 18.9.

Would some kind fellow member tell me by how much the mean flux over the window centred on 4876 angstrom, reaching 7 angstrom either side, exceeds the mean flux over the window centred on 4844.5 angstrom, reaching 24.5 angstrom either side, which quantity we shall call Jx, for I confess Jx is 0.2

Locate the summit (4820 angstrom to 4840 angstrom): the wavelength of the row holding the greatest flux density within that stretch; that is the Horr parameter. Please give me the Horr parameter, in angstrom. 4838.90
